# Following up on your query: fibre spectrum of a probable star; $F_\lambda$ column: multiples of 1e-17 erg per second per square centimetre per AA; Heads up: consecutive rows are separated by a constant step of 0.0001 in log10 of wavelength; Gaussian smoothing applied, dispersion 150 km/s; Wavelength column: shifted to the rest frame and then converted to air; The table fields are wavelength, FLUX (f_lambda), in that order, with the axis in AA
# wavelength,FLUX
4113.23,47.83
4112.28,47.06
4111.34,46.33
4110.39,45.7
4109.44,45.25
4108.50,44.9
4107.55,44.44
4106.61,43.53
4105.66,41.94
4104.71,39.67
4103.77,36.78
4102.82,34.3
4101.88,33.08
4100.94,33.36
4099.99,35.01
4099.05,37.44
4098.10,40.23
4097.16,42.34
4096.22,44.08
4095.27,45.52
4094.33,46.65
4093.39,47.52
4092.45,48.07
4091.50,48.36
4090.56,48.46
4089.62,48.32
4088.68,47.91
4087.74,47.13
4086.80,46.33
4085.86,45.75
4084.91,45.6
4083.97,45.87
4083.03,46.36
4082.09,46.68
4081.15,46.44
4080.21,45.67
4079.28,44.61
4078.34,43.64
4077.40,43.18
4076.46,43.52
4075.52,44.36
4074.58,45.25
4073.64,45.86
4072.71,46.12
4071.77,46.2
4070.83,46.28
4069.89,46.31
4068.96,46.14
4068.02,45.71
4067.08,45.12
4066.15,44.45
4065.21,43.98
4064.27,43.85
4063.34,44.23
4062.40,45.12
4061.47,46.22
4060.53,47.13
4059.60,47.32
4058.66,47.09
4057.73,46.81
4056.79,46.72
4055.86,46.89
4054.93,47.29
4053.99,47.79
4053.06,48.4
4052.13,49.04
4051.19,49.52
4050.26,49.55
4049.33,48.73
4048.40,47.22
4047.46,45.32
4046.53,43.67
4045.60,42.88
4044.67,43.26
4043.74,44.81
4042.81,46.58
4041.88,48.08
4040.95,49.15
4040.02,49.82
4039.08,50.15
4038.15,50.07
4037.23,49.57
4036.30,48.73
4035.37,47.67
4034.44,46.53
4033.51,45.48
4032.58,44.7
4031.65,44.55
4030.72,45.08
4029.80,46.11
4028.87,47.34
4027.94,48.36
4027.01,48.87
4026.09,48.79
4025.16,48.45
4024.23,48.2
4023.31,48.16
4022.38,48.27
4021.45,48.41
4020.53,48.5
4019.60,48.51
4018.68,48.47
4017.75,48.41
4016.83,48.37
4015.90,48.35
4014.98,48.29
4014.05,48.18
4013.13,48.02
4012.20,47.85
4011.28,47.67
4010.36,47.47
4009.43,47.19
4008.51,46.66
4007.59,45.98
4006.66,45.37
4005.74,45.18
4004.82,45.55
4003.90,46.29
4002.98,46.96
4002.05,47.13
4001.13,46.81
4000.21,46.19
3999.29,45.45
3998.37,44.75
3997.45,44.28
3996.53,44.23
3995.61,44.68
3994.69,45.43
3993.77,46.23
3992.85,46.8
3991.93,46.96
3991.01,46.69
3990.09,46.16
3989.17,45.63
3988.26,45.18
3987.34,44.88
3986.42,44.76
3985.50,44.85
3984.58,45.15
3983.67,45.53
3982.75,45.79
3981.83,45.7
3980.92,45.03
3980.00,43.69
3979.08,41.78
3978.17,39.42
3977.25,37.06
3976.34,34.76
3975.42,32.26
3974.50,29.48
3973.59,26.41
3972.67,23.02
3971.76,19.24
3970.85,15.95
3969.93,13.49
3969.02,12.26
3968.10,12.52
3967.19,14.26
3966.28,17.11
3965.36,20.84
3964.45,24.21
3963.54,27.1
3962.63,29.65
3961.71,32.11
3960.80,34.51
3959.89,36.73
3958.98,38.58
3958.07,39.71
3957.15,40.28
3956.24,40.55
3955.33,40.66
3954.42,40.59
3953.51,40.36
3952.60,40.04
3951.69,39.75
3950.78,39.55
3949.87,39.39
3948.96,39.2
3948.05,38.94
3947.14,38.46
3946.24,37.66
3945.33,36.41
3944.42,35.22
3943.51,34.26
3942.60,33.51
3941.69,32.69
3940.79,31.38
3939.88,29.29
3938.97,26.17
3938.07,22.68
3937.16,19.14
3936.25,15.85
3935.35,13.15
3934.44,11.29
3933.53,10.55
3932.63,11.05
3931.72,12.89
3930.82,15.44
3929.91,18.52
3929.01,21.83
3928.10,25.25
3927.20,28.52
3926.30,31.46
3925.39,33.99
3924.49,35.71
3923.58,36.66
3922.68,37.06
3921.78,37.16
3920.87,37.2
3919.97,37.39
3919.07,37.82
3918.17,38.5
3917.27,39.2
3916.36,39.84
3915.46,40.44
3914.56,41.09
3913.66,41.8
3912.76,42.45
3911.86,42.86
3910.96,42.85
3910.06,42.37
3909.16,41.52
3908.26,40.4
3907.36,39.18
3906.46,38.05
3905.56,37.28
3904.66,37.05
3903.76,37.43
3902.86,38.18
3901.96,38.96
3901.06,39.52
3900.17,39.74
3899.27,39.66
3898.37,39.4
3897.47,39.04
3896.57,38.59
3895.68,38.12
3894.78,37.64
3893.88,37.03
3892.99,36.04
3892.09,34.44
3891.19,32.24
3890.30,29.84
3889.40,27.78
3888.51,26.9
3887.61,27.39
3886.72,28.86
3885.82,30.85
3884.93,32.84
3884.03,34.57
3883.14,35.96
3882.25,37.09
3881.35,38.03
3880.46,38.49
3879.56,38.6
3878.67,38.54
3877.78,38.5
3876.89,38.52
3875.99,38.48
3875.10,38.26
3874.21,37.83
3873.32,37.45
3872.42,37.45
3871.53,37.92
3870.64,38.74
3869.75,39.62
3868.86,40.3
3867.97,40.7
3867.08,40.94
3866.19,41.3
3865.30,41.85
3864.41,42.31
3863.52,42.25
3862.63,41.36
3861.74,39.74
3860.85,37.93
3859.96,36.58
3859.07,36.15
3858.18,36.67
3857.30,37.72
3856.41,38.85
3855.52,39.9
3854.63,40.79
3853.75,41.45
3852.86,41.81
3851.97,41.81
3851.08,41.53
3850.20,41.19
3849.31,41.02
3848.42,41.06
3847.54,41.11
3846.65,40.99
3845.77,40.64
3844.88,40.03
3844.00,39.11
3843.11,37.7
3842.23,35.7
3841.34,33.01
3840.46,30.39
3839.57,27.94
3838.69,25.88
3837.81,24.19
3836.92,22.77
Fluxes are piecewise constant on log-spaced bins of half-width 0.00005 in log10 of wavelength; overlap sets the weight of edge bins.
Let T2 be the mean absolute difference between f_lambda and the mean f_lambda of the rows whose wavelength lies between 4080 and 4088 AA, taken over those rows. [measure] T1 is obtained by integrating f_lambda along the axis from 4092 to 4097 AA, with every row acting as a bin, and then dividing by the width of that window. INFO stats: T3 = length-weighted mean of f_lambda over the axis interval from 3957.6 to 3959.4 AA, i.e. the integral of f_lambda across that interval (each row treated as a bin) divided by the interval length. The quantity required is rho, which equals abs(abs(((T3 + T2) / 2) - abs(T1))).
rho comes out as 26.4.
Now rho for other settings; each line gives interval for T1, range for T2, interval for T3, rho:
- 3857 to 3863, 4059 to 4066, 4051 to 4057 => 13.4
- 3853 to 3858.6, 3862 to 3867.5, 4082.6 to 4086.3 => 16.3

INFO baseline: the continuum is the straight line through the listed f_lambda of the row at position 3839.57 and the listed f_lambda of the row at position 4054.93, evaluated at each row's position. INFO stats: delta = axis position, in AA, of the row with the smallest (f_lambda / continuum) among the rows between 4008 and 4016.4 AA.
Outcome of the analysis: 4008.51 AA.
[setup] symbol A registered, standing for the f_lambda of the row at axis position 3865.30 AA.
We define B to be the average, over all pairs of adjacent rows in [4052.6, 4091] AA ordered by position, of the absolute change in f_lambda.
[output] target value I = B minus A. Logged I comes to -41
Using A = 41.85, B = 0.5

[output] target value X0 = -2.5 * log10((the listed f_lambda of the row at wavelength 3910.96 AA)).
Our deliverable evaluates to -4.08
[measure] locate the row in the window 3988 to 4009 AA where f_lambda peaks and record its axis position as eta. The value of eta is 4002.05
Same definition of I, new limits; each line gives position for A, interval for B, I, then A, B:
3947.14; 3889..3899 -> -37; 38.46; 1.2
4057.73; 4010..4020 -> -47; 46.81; 0.1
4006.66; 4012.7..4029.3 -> -45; 45.37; 0.2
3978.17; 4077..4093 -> -39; 39.42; 0.5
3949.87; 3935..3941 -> -36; 39.39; 3.0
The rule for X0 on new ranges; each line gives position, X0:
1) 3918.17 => -3.96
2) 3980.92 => -4.13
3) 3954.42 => -4.02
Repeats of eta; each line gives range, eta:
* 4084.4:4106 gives 4090.56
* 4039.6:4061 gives 4040.02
